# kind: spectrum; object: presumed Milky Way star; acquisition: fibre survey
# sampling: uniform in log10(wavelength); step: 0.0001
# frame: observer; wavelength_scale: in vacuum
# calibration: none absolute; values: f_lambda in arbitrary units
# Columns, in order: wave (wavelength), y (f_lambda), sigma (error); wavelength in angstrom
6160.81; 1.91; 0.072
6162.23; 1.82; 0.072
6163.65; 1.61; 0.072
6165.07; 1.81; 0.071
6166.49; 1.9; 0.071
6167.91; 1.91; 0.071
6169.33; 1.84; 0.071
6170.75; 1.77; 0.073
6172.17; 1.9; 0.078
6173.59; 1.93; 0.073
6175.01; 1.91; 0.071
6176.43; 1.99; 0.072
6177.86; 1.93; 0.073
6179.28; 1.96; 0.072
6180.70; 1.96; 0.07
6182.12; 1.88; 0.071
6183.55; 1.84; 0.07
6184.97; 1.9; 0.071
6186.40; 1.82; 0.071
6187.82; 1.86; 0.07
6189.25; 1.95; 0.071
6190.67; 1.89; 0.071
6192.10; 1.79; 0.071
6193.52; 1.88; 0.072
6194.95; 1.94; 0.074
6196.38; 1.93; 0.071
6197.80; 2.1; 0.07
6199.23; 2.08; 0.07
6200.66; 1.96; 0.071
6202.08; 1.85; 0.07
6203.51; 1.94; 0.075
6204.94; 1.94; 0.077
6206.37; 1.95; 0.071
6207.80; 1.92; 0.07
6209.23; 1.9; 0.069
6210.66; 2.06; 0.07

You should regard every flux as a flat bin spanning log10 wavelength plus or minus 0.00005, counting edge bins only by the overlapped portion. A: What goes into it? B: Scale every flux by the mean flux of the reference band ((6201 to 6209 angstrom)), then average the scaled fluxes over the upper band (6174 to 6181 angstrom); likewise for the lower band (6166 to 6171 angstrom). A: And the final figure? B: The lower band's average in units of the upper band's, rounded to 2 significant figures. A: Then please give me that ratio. 0.95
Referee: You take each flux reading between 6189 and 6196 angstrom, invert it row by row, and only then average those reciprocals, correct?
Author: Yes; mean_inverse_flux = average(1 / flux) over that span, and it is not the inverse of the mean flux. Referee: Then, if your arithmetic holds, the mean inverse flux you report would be 0.530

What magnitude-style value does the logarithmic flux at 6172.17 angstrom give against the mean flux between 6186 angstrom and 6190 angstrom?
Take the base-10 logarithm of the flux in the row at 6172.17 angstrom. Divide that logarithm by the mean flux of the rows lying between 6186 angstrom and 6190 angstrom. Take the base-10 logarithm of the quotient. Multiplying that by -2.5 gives 2.07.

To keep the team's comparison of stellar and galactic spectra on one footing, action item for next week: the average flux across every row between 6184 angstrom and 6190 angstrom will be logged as 1.88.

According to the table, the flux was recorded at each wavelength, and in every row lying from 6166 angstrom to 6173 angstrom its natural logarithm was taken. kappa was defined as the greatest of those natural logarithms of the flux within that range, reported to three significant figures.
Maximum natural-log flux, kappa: 0.647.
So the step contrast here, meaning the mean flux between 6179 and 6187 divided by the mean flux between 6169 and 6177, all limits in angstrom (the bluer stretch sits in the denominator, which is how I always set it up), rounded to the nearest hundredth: 1.00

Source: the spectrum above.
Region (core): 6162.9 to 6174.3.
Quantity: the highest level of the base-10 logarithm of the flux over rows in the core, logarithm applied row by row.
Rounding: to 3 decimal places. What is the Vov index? 0.286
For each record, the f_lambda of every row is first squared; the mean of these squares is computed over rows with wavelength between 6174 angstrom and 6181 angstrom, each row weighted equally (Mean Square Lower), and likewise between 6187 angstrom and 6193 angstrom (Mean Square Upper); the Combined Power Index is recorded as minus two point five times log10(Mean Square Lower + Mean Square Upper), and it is -2.160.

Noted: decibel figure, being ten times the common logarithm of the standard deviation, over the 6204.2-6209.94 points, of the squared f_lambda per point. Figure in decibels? -11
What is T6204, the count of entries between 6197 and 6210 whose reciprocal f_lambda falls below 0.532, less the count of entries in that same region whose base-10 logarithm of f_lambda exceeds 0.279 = 1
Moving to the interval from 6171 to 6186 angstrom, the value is 3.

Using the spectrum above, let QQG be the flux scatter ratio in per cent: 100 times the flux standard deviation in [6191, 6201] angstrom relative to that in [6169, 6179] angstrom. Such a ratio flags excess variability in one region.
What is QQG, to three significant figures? 152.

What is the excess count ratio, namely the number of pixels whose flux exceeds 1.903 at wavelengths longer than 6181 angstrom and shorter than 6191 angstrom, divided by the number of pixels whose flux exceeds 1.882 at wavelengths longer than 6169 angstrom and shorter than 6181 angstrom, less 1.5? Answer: -1.4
